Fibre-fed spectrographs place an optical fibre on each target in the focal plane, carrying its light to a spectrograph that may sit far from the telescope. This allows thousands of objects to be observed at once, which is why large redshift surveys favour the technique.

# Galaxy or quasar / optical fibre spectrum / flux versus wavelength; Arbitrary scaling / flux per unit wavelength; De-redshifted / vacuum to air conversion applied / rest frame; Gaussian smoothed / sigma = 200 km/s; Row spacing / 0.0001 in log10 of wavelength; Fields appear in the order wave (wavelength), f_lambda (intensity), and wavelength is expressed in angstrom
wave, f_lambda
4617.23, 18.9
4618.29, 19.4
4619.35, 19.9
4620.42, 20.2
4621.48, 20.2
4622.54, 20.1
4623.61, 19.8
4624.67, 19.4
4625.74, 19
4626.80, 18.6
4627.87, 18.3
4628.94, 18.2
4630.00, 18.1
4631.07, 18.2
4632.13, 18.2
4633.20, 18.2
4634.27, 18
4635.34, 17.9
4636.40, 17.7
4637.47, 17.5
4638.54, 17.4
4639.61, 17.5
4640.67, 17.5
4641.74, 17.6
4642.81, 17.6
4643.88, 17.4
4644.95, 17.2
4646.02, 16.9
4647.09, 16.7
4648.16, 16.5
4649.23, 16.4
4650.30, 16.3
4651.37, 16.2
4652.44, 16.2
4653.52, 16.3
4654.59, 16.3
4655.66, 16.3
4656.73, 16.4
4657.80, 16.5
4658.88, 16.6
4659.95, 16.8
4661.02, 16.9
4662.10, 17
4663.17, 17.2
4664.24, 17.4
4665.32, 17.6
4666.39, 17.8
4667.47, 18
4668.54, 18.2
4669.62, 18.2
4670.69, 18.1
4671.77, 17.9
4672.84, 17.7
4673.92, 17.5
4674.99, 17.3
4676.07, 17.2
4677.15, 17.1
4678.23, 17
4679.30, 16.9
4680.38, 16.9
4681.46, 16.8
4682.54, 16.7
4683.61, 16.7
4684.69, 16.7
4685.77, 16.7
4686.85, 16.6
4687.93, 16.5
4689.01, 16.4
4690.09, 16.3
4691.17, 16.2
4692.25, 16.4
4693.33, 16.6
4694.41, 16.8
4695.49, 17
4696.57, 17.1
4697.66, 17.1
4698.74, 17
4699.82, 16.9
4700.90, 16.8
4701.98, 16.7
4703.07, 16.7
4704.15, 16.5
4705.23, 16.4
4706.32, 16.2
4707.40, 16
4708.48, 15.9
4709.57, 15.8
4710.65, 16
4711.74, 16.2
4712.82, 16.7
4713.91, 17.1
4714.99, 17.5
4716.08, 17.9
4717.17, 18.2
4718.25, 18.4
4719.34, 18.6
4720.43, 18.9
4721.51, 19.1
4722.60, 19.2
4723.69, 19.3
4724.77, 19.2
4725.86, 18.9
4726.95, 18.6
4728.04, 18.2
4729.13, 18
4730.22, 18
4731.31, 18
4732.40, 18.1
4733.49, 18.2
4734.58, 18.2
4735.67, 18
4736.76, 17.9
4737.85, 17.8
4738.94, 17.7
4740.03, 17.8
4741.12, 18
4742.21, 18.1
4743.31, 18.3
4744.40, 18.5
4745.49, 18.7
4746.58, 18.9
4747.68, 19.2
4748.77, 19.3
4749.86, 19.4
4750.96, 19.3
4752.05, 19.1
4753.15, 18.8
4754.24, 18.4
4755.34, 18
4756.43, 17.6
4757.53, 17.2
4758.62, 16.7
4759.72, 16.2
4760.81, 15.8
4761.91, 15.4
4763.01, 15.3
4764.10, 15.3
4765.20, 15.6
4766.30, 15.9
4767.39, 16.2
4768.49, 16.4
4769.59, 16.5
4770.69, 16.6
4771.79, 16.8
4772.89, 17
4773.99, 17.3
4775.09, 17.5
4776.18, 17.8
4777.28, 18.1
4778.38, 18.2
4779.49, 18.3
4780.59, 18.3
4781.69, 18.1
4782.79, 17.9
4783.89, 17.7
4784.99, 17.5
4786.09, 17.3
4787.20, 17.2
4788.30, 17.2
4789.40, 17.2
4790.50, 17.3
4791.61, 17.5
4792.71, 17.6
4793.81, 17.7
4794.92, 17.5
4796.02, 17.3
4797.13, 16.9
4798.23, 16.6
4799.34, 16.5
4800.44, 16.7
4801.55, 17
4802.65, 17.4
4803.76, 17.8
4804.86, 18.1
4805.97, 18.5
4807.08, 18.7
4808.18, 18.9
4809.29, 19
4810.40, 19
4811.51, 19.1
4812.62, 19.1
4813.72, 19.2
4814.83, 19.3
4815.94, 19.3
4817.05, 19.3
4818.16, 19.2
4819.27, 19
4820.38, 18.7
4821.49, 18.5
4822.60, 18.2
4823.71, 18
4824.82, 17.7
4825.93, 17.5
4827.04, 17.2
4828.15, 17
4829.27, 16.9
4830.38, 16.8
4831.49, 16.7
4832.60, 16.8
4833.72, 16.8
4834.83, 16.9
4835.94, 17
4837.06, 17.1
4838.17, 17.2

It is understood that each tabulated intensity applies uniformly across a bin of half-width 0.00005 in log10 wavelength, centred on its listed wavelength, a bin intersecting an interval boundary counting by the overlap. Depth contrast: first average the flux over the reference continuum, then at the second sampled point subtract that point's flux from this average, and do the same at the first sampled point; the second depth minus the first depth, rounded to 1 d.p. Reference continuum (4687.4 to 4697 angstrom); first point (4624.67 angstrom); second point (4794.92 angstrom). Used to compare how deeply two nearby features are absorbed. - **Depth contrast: 1.9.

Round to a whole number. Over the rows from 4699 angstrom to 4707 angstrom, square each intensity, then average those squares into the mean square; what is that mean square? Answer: 276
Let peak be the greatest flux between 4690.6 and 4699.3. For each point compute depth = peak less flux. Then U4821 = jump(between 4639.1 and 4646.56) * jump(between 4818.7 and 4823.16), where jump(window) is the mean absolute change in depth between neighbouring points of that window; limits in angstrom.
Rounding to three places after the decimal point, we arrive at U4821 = 0.036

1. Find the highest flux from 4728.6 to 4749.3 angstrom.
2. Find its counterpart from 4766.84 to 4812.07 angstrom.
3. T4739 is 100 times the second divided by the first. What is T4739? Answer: 99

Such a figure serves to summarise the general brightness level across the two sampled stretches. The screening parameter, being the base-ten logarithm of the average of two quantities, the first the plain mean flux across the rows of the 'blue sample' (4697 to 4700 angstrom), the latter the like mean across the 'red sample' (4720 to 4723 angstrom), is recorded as 1.26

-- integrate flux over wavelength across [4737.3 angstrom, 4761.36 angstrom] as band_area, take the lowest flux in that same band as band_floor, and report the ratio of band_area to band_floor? 28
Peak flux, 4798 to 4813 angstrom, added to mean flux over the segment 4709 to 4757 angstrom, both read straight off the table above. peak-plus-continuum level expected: 37.3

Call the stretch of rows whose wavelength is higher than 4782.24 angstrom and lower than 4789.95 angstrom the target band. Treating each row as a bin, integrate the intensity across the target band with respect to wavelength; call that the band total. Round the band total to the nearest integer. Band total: 134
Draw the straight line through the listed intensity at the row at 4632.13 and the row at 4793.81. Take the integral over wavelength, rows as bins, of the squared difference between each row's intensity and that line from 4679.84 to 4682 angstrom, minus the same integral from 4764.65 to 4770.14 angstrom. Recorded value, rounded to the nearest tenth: -12.7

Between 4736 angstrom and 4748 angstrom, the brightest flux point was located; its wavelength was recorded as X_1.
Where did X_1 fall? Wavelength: 4747.68 angstrom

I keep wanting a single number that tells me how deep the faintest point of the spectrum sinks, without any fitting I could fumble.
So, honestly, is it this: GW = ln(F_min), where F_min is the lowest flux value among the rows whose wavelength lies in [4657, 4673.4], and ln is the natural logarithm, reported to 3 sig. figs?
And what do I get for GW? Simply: 2.80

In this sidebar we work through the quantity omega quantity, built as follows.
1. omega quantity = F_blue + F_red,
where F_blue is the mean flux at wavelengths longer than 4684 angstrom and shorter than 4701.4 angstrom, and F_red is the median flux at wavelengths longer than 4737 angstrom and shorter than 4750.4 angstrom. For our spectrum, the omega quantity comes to 35.1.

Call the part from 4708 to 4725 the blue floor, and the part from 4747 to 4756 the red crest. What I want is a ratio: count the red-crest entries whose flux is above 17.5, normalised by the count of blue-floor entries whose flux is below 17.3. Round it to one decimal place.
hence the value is 1.3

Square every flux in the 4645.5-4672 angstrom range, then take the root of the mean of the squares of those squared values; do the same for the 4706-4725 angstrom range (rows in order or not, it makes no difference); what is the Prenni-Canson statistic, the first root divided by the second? 0.92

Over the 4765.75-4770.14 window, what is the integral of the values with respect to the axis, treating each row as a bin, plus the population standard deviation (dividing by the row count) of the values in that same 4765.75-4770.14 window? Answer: 71.6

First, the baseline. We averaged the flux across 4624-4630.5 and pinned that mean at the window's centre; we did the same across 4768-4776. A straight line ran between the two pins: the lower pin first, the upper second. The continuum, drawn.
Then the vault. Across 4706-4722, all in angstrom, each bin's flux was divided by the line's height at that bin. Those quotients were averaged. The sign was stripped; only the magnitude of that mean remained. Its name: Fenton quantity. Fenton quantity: 0.98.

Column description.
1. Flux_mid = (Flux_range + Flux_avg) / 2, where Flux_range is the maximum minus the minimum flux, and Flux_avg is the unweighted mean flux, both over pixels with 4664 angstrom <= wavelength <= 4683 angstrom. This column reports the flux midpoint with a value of 9.5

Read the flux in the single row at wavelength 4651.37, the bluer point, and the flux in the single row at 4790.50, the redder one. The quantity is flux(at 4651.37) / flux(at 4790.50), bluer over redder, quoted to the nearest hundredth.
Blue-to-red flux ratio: 0.94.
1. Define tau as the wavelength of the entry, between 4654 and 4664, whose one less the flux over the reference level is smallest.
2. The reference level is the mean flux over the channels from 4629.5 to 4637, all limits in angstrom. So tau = 4663.17 angstrom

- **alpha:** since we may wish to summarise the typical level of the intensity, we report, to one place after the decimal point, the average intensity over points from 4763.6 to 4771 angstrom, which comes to 16.1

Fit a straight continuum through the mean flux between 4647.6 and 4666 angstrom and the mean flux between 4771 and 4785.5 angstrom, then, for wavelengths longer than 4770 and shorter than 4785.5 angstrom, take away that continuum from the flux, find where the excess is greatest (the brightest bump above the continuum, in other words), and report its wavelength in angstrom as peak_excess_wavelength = 4779.49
